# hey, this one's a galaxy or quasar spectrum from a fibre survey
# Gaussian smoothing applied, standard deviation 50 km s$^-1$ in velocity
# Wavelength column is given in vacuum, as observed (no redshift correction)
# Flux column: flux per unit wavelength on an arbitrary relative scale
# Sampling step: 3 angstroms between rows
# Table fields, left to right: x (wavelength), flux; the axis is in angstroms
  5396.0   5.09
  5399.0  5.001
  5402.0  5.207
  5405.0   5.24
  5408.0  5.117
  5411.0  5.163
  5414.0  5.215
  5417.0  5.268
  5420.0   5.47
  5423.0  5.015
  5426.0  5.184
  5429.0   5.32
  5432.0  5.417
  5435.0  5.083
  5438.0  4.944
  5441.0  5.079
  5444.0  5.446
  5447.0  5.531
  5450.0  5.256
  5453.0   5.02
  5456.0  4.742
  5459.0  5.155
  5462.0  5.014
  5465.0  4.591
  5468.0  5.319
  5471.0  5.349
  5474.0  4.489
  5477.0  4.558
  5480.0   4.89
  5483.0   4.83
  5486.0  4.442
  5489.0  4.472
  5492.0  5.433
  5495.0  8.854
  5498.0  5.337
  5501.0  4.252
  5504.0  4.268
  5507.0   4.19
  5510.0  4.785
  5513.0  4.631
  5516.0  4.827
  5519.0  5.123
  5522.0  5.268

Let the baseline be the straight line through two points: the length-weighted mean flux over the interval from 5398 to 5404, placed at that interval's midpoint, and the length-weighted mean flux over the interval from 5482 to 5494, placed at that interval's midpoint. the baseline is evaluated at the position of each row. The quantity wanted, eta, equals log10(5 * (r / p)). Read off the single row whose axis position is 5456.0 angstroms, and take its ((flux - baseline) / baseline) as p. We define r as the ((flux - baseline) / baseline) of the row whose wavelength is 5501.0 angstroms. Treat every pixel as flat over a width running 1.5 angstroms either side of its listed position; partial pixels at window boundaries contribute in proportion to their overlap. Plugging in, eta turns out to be 1.1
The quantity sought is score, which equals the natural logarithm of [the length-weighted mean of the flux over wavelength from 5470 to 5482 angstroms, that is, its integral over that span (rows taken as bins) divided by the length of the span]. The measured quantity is 1.569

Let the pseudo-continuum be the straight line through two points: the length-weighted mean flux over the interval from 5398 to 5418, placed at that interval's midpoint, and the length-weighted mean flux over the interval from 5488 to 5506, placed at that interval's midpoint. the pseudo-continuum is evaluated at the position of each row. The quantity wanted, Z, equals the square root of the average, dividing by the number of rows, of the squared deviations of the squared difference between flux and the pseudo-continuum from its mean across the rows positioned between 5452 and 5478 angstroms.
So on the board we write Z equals 0.3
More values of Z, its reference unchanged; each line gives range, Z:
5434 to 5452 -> 0.0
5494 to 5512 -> 4.1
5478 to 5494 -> 0.4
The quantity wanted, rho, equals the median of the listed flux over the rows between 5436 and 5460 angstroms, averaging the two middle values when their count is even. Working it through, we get 5.12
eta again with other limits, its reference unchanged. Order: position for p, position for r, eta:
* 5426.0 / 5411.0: 0.4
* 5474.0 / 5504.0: 0.8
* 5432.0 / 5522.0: 0.7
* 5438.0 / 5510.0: 0.8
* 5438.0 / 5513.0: 1.1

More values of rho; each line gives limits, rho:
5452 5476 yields 5.02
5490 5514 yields 4.71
